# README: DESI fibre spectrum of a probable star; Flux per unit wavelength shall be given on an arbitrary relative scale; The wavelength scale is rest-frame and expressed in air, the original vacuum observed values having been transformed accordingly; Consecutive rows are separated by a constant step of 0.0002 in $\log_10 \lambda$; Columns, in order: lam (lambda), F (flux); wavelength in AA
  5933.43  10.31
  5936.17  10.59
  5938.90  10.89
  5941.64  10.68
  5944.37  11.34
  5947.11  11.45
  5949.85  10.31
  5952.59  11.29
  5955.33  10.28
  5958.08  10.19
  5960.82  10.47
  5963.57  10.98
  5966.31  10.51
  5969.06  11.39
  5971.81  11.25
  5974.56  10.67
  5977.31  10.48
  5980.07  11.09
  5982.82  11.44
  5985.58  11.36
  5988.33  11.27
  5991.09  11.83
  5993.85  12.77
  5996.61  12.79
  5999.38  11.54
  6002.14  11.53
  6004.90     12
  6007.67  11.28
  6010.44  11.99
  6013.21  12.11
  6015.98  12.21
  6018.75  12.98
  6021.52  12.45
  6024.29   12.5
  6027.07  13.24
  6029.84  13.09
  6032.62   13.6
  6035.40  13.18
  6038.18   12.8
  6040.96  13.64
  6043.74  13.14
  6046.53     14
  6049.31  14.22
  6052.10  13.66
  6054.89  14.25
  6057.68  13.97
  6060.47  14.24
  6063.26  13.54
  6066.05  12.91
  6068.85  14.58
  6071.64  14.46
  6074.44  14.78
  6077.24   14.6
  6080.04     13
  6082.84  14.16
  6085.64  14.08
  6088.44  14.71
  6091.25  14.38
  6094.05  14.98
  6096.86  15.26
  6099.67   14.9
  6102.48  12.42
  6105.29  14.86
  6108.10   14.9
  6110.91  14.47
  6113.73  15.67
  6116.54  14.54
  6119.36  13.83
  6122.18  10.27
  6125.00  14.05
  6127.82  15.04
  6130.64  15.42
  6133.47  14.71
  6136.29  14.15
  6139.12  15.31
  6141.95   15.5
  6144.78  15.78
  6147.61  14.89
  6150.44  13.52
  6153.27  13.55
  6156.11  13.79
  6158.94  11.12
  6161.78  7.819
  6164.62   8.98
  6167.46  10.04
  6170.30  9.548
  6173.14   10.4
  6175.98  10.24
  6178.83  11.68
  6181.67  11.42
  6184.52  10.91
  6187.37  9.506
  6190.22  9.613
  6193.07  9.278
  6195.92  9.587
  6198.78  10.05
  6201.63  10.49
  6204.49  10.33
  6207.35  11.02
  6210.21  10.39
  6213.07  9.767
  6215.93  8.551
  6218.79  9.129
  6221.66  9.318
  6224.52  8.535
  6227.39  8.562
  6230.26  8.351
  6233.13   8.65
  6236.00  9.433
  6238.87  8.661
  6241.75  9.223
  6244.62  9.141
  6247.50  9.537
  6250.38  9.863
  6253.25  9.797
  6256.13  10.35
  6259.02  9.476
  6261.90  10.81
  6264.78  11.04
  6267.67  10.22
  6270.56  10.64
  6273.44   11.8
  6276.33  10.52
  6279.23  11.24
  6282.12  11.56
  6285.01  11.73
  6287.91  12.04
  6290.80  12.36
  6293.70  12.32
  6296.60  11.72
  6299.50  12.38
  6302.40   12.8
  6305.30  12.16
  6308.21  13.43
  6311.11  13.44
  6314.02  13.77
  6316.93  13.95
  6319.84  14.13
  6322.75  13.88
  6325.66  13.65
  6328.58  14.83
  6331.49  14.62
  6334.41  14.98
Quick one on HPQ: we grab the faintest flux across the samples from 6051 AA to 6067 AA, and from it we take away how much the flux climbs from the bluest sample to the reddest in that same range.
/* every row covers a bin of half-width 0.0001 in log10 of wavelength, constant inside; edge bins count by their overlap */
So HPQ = 14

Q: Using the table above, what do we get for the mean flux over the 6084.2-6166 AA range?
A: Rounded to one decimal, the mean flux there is 13.9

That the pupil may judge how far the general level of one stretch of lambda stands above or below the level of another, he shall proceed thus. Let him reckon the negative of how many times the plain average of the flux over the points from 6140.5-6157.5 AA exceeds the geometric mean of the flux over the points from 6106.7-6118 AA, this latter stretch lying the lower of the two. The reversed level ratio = -0.97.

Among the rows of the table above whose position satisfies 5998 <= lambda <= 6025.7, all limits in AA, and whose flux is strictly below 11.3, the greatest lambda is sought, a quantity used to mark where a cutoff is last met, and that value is 6007.67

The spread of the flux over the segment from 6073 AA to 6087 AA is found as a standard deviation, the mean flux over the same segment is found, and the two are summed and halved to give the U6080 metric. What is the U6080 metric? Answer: 7.4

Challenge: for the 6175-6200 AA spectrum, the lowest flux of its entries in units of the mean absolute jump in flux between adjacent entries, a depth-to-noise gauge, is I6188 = 15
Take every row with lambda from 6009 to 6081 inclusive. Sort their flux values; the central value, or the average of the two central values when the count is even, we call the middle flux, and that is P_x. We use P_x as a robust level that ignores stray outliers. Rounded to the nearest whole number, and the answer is 13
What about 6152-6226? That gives 10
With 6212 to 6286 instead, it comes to 10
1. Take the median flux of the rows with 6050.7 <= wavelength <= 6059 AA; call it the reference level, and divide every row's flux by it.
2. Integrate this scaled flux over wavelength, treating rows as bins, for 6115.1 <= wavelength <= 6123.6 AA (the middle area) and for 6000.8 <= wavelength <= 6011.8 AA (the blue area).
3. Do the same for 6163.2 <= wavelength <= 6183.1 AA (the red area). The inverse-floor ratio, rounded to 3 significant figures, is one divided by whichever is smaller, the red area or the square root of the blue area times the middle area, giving 0.118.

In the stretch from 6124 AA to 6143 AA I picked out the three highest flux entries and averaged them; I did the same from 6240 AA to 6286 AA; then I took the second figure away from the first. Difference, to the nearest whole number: 4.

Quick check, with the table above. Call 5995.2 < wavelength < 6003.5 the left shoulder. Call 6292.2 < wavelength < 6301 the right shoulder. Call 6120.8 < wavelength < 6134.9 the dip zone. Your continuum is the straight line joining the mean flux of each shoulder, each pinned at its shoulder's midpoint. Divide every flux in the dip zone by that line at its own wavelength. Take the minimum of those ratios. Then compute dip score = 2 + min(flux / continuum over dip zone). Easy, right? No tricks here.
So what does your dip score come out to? 2.85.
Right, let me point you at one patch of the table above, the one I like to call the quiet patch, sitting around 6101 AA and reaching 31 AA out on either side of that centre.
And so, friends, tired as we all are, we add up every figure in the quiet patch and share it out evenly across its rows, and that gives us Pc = 14.3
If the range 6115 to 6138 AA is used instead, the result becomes 14.0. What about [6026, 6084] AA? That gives 13.8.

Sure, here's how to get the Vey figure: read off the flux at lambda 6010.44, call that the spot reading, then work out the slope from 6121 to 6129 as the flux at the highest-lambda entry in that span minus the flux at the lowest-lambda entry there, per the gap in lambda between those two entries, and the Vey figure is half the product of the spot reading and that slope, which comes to 5.07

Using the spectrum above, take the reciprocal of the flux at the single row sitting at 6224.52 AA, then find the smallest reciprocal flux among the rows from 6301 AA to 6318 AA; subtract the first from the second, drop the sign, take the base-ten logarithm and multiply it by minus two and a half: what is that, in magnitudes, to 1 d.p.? 3.4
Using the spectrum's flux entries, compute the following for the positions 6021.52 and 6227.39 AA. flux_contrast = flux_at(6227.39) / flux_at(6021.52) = 0.69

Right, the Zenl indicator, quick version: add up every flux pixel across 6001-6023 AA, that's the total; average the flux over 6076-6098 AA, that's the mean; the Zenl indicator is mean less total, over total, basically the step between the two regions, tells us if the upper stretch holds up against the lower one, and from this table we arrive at -0.851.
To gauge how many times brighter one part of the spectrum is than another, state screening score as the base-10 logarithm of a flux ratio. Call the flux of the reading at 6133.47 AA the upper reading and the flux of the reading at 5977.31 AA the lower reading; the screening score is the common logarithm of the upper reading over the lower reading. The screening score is 0.15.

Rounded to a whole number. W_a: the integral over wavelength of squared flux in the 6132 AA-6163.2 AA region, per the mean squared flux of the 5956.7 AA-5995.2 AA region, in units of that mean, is 48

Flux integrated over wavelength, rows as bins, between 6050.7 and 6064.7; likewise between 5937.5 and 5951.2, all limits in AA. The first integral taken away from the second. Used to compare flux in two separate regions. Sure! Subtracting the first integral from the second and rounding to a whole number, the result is -45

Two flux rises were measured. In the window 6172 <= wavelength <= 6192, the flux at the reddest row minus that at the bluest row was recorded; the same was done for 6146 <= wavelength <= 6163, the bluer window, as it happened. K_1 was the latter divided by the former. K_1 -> 9.0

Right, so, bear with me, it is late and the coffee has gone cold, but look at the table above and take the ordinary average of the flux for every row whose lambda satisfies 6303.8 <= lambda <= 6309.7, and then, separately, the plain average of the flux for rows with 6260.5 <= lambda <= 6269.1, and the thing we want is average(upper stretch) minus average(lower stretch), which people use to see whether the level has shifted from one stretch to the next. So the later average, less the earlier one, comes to 2.1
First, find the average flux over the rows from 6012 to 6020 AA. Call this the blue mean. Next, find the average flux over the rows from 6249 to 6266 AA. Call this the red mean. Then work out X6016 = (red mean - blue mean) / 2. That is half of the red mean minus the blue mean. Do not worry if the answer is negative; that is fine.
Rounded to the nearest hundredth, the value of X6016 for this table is -1.11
